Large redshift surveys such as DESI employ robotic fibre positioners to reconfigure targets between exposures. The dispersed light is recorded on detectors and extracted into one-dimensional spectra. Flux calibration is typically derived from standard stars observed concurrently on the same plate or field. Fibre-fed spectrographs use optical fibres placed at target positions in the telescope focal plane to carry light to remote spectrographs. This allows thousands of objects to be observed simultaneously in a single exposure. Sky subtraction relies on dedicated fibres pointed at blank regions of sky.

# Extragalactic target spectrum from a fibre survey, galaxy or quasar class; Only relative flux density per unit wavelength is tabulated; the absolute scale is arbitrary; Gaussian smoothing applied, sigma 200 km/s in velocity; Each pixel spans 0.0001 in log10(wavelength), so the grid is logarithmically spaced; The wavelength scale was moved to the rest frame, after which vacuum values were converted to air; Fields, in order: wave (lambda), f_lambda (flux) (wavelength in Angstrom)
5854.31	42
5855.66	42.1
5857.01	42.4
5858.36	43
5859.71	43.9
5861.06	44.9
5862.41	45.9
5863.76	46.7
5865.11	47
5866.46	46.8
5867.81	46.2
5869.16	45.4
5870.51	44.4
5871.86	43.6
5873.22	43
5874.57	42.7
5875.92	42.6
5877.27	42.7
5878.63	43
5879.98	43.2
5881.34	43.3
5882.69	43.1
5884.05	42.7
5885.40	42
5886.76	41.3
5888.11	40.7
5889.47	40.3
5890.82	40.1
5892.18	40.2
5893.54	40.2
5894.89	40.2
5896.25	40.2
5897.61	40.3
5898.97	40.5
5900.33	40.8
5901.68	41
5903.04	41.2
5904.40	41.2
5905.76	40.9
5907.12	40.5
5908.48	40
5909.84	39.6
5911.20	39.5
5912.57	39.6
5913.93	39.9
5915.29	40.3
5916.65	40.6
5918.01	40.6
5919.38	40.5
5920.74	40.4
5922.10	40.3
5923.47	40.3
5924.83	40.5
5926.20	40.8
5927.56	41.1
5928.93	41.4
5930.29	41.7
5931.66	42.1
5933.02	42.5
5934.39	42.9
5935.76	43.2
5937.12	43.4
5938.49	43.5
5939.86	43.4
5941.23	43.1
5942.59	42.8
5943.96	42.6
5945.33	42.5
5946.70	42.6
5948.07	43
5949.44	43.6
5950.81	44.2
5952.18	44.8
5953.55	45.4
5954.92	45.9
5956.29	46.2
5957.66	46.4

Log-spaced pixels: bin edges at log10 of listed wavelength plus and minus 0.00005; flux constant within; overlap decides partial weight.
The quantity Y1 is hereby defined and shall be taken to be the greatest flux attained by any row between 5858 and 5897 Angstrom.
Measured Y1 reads 47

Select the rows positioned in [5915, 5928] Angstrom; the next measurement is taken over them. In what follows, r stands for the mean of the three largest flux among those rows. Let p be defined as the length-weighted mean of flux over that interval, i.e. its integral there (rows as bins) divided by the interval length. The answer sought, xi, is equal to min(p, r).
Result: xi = 41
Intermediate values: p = 41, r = 41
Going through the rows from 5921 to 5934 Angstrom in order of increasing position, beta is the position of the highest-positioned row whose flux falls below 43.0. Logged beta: 5933.02 Angstrom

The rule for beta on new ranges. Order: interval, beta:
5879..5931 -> 5930.29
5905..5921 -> 5920.74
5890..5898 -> 5897.61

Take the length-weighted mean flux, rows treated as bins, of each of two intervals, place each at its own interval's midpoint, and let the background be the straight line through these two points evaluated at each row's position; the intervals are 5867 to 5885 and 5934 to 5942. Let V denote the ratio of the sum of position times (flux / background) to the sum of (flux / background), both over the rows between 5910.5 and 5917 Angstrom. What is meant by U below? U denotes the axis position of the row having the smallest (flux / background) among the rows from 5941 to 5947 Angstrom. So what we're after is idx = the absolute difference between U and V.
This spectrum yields 31.4 Angstrom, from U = 5945.33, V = 5913.9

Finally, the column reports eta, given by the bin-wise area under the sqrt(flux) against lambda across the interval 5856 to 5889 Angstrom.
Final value 218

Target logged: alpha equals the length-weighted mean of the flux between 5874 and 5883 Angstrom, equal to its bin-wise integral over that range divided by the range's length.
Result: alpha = 42.9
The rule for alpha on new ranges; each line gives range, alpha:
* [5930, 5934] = 42.2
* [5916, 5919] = 40.5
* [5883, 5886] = 42.4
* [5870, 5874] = 43.6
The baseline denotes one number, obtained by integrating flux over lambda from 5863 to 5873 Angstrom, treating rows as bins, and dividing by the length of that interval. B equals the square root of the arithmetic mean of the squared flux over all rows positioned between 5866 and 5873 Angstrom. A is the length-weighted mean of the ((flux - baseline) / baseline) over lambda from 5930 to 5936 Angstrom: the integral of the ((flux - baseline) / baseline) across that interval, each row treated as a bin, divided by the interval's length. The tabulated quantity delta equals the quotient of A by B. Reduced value -0.0015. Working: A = -0.068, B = 45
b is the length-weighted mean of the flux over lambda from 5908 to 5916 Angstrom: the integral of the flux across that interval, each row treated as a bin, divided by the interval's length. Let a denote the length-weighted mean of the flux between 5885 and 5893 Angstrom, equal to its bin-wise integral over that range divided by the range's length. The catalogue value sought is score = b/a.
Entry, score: 0.98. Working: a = 40.7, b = 39.8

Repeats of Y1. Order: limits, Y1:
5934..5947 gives 43.5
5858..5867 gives 47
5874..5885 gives 43.3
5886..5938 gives 43.4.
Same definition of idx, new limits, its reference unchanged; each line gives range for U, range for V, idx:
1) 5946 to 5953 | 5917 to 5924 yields 26.0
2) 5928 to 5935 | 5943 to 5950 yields 17.8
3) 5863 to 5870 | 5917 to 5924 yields 51.6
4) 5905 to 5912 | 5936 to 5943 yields 28.6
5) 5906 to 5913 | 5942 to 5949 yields 34.1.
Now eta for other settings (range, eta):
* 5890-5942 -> 333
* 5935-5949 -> 92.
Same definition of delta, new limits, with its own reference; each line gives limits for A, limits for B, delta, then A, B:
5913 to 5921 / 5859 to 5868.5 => -0.0025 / -0.115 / 46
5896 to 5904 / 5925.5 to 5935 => -0.0026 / -0.107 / 42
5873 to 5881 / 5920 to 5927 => -0.0015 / -0.060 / 40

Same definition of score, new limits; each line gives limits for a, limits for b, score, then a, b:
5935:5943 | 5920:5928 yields 0.94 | 43.3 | 40.6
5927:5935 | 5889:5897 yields 0.96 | 41.9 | 40.2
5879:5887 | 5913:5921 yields 0.95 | 42.7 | 40.4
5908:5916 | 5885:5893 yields 1.02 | 39.8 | 40.7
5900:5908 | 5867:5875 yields 1.08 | 41.0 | 44.3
